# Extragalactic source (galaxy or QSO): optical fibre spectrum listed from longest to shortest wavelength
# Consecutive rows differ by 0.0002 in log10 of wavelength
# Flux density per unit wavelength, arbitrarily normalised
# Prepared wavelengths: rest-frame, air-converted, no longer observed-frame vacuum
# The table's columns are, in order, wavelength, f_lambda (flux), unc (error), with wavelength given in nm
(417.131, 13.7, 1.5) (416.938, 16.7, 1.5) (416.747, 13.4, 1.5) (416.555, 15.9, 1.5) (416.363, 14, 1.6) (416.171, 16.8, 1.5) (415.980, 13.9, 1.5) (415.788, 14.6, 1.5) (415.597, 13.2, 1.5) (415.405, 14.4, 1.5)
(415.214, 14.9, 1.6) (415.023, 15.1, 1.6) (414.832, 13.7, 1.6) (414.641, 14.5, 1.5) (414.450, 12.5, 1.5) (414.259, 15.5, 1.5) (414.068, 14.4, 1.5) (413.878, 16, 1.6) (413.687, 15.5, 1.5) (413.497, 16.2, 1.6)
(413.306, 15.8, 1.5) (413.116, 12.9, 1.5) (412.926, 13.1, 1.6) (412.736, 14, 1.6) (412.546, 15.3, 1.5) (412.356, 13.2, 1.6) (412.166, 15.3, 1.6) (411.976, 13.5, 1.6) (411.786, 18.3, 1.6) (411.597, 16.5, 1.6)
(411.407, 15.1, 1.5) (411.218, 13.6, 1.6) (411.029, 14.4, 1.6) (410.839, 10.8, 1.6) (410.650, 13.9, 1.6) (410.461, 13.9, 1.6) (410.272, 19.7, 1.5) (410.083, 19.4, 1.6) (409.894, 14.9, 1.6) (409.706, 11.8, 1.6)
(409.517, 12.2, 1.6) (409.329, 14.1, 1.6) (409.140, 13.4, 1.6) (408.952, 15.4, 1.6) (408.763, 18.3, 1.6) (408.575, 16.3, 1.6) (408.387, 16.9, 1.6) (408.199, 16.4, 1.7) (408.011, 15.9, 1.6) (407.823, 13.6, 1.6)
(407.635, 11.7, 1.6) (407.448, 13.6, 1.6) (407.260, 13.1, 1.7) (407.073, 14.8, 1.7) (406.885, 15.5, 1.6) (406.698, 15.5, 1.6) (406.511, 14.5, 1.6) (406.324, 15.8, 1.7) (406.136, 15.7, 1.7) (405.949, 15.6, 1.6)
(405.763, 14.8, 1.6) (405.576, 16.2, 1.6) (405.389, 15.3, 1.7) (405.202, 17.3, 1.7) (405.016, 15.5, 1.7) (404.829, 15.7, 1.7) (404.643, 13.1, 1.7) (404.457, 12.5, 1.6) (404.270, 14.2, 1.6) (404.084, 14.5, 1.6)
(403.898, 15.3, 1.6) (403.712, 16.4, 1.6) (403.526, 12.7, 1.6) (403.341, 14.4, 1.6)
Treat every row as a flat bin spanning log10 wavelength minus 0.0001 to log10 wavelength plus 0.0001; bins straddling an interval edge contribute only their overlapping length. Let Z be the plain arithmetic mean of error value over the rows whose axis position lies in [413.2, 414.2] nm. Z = 1.540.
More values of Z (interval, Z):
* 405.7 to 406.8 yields 1.633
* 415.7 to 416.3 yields 1.500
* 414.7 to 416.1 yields 1.543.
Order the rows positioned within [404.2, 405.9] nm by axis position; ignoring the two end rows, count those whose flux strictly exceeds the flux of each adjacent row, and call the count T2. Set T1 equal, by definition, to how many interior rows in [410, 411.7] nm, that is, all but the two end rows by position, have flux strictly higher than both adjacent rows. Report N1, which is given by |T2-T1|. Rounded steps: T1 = 2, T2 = 3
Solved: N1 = 1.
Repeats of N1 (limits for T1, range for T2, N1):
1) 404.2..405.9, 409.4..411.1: 2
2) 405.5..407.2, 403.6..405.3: 0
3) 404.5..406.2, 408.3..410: 1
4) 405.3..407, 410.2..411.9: 1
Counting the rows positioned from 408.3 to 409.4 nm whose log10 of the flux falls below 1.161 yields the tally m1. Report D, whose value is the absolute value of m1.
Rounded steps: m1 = 2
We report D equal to 2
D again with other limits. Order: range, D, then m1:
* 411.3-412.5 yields 2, 2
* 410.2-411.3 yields 5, 5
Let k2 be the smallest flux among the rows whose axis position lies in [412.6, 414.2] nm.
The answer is 12.9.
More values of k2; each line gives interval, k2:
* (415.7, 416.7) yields 13.9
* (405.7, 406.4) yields 14.8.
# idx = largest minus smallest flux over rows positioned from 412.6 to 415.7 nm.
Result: 3.7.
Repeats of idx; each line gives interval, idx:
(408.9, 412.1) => 8.9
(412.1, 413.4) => 2.9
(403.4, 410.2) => 7.7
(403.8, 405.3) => 4.8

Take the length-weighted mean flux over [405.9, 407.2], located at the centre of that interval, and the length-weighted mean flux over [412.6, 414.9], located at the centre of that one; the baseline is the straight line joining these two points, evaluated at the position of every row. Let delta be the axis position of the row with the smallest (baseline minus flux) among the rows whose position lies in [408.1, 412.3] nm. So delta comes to 410.272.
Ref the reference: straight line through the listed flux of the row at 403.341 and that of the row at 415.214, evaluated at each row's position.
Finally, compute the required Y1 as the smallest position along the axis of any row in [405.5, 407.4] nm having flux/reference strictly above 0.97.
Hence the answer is 405.576 nm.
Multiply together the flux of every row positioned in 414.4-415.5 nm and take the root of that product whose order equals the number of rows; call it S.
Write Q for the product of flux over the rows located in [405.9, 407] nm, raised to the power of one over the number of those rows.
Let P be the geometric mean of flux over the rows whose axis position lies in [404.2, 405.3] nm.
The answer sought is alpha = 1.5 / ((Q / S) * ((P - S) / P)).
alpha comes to 43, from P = 14.6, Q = 15.4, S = 14.2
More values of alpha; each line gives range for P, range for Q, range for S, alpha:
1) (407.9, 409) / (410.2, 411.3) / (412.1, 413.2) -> 9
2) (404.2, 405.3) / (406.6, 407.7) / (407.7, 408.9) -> -16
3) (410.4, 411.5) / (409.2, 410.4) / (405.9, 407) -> -11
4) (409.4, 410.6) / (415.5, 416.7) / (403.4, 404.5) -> 27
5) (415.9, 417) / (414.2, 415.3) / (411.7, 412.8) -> 111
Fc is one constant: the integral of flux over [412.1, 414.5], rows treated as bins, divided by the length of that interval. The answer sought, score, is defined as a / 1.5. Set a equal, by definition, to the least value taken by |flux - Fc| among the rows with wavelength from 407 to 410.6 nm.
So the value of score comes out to 0.12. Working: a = 0.18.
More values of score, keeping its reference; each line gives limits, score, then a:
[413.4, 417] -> 0.02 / 0.02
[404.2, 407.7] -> 0.08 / 0.12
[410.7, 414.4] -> 0.15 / 0.22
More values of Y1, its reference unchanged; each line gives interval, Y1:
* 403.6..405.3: 403.712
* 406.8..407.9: 406.885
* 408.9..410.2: 408.952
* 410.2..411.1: 410.272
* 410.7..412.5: 411.029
